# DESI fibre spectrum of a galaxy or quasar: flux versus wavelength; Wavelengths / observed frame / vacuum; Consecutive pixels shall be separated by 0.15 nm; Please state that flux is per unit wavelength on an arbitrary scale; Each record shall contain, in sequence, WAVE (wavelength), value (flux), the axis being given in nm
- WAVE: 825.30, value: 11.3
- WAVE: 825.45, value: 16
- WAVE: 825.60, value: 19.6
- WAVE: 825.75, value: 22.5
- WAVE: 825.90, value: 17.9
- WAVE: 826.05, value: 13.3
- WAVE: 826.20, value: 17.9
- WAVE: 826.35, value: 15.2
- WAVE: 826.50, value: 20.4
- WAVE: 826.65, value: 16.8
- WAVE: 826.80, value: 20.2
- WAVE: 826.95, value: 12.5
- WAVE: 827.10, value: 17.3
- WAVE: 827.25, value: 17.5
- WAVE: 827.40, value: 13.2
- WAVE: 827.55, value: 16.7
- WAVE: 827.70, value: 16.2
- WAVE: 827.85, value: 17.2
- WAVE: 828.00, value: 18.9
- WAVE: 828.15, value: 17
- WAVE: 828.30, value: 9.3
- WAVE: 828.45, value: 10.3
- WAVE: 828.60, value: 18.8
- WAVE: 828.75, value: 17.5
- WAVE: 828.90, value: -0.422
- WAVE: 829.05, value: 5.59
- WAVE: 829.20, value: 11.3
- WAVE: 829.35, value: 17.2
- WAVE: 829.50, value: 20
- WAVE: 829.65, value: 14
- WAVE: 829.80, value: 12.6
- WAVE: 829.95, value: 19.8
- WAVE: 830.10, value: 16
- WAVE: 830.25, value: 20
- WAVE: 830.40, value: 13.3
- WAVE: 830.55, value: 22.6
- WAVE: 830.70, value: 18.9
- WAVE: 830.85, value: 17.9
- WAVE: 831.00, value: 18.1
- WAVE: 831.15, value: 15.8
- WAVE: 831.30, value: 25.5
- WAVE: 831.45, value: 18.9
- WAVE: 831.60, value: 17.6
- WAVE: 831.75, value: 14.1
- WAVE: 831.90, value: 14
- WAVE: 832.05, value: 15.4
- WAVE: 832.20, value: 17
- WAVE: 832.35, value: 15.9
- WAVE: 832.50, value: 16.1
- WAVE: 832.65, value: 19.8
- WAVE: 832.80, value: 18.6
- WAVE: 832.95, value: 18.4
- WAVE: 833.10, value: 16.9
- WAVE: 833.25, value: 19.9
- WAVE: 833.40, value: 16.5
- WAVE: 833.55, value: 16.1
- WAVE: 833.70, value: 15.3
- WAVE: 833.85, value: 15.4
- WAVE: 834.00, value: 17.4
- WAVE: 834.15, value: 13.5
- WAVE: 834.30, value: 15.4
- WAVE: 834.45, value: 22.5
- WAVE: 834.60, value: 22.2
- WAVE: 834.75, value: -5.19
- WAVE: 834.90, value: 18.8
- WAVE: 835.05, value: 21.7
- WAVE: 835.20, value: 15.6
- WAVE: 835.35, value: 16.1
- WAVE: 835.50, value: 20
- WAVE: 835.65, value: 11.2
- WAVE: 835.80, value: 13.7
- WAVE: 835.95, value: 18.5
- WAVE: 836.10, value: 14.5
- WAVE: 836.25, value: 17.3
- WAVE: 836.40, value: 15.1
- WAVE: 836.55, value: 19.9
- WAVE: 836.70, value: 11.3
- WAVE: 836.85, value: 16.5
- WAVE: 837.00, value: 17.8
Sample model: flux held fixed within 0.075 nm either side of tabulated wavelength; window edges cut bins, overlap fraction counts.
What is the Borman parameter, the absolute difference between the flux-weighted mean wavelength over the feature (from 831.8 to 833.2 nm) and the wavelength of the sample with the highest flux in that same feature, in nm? 0.12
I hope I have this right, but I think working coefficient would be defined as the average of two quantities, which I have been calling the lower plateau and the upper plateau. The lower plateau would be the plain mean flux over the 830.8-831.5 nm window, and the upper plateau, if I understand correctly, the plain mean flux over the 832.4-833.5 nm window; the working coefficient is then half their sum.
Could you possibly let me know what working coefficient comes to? 18.6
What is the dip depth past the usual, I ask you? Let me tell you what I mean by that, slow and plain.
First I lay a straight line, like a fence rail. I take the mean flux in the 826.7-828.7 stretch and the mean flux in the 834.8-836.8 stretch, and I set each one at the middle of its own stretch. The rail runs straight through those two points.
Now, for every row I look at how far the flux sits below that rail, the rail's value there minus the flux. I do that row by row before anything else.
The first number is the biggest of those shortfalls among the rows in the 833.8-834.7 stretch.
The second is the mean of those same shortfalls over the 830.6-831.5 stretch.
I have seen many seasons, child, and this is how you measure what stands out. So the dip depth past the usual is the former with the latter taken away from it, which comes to 5.9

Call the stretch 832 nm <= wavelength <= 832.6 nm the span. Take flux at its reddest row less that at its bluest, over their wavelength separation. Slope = 1.6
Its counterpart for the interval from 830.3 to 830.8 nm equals 18.7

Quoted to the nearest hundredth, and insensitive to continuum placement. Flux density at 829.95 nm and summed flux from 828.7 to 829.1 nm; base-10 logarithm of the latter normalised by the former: 0.06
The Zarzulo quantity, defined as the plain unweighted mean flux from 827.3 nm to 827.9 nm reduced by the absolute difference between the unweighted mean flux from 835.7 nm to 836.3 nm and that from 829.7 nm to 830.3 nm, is 14.7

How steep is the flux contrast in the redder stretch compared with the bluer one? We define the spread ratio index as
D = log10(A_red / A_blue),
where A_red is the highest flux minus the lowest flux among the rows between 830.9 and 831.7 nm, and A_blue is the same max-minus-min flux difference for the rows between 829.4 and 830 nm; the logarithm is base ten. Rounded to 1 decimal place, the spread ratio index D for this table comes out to 0.1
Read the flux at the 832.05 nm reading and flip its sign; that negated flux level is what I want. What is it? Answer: -15.4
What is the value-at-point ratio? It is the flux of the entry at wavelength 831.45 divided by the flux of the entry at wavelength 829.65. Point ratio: 1.35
